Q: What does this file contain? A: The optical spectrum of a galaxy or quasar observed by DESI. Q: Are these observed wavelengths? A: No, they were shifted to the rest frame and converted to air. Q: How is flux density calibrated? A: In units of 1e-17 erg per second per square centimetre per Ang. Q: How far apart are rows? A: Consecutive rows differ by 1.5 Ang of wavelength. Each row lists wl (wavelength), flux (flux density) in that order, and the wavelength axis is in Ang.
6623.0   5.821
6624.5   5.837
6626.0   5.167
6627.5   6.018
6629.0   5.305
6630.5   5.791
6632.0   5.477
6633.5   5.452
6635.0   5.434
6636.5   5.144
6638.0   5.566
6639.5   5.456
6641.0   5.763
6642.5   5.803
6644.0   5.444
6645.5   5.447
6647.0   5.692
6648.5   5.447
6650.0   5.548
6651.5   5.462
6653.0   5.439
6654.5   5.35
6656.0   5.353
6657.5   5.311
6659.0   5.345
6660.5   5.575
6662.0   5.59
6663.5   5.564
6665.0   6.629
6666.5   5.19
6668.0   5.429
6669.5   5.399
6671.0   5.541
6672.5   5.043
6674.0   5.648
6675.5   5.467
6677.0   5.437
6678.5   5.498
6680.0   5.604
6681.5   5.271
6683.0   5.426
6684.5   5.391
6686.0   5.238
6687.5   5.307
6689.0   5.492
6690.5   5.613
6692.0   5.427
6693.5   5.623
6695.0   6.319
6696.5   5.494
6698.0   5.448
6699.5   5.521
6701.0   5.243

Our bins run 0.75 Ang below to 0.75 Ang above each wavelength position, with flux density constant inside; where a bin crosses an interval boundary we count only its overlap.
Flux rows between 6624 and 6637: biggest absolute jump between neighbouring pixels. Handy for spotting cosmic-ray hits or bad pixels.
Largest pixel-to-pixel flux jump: 0.9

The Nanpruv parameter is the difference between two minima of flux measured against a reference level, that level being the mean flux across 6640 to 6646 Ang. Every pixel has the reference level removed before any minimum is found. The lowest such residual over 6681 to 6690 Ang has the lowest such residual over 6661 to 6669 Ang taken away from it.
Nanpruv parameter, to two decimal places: 0.05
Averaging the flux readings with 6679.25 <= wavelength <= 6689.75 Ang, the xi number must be 5.39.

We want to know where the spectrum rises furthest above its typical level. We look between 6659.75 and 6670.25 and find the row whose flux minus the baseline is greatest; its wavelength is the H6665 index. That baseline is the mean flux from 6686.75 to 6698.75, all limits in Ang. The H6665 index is 6665.0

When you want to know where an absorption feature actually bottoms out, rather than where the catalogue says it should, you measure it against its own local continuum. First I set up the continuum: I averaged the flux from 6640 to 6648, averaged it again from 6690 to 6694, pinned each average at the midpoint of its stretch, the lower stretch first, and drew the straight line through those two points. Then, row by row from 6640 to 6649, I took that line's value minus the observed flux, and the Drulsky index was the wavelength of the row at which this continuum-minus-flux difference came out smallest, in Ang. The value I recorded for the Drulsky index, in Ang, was 6642.5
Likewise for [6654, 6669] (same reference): 6665.0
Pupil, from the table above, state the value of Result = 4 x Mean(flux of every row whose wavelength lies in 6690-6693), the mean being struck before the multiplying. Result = 22.1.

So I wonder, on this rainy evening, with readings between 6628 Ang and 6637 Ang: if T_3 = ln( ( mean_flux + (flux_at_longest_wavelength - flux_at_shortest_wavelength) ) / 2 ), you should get 0.97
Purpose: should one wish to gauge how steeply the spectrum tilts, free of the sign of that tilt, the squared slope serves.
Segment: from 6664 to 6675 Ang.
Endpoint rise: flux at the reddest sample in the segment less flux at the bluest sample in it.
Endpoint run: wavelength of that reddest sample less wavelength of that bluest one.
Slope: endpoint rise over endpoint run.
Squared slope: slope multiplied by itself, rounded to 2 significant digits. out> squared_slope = 0.012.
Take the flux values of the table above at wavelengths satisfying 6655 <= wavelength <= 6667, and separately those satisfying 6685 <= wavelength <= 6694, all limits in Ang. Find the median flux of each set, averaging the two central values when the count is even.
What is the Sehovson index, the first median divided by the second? 1.00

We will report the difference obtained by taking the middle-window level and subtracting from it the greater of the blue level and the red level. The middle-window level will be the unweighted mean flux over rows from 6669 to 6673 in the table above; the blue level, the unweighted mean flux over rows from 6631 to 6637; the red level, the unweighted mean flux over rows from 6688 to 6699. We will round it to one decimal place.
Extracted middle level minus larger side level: -0.3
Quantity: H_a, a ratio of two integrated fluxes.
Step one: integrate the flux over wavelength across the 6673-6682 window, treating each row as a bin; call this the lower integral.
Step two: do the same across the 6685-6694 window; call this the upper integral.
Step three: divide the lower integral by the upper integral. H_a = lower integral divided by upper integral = 1.01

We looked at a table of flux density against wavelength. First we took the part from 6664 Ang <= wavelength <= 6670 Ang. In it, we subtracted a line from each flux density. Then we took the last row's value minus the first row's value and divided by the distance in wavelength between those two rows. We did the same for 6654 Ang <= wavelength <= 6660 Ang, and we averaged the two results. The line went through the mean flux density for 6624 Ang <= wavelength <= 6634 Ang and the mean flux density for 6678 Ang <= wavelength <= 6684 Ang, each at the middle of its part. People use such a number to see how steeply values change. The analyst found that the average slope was -0.13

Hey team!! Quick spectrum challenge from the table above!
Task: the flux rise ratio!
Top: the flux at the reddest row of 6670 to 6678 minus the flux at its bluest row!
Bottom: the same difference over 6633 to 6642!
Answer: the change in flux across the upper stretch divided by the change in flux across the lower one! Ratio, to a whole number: 0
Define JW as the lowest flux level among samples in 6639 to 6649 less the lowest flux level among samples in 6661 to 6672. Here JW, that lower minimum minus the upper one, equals 0.25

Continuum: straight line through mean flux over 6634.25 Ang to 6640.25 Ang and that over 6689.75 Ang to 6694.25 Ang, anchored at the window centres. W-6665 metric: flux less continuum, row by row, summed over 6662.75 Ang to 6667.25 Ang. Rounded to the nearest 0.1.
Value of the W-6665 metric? 0.9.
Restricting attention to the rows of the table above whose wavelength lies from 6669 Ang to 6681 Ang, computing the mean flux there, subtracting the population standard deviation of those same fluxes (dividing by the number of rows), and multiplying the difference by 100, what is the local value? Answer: 528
